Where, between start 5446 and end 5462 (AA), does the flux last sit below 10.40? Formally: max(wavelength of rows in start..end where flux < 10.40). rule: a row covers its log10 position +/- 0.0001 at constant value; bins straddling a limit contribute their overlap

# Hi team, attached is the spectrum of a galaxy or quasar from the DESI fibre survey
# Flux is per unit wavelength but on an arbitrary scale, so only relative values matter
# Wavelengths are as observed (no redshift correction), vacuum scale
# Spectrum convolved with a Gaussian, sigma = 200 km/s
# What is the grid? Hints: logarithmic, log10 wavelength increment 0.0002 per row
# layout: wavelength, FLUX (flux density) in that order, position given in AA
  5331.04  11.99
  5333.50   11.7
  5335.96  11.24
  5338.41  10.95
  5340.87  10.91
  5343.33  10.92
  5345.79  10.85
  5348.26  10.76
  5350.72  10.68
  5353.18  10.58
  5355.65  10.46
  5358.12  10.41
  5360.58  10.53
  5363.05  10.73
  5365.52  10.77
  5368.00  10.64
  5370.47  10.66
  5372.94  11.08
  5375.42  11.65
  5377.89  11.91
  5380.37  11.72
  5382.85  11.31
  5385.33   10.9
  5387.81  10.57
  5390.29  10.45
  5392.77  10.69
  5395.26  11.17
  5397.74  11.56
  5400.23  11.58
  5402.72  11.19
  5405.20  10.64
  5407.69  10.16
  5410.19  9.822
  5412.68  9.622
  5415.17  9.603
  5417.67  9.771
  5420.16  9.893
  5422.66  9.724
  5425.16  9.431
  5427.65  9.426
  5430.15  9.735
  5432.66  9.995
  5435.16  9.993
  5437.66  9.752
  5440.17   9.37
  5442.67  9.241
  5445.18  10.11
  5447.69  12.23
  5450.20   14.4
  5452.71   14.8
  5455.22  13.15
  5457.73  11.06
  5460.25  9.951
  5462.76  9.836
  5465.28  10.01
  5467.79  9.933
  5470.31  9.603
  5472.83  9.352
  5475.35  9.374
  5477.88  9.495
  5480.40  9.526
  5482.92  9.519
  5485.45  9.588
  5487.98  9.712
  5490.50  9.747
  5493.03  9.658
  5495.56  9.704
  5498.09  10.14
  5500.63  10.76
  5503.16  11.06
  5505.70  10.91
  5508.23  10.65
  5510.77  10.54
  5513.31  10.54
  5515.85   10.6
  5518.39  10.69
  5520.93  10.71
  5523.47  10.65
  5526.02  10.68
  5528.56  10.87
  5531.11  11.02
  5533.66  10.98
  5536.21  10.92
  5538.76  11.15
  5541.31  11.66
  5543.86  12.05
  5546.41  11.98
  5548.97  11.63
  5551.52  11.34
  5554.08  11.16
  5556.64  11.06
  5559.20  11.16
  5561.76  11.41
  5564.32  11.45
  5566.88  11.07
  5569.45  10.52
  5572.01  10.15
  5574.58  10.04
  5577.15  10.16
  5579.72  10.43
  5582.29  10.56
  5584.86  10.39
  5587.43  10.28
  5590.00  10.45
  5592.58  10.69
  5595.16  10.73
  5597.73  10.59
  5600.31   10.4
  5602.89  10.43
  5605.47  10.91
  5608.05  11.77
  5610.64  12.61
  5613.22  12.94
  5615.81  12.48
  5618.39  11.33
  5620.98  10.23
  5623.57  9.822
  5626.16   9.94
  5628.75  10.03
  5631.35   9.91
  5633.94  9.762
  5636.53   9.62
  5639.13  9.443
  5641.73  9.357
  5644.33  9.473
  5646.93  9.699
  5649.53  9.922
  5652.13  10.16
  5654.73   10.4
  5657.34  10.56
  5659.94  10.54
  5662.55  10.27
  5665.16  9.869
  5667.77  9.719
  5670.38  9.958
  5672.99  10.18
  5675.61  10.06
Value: 5460.25 AA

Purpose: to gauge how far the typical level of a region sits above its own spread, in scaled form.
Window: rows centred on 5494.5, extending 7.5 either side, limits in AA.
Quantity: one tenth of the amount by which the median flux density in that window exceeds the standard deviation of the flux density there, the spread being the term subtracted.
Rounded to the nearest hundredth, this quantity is 0.93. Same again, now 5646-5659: 0.98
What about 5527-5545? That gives 1.06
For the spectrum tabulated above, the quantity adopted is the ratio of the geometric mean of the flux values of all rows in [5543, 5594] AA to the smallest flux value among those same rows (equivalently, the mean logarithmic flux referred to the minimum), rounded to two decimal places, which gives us 1.08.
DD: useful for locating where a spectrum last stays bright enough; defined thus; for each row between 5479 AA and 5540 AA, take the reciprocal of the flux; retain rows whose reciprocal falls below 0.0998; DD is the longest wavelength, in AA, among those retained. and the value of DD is 5538.76 AA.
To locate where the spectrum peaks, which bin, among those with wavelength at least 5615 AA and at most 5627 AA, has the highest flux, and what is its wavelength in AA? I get 5615.81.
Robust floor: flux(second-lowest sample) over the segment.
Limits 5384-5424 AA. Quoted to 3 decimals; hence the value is 9.622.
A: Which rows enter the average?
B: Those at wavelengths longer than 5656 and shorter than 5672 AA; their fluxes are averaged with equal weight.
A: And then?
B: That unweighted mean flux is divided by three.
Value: 3.38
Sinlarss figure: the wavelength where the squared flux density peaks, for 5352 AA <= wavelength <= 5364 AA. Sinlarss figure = 5363.05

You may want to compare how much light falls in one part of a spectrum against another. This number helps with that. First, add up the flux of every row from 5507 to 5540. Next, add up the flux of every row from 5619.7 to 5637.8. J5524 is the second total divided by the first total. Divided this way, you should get 0.50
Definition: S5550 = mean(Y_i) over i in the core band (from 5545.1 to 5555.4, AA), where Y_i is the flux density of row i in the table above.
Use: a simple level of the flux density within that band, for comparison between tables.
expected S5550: 11.5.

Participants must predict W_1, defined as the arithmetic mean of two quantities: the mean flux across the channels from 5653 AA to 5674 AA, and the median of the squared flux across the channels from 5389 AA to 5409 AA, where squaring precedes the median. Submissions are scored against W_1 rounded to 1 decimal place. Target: 64.9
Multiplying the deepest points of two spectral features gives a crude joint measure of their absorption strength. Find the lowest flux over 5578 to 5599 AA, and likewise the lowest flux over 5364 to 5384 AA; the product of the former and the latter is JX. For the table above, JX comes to 109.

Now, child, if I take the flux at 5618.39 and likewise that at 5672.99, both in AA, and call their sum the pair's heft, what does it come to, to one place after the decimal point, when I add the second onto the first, 21.5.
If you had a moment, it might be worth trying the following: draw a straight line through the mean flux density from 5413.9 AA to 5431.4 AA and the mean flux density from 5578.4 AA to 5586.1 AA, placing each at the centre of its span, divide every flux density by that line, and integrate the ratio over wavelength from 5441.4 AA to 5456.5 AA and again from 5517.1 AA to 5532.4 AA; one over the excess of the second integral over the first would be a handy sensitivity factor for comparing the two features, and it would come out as -0.4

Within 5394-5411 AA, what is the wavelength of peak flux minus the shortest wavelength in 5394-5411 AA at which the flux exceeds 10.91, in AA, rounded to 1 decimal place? 5.0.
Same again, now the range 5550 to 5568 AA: 12.8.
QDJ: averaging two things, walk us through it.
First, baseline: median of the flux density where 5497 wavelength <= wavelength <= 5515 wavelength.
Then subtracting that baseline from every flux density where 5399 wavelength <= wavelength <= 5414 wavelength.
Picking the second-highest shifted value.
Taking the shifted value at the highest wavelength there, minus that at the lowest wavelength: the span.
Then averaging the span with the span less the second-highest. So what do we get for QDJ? -2.2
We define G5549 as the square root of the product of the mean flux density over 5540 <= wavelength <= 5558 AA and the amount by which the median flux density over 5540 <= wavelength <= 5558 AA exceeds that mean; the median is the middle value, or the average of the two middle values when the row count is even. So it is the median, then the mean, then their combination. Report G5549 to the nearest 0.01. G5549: 0.94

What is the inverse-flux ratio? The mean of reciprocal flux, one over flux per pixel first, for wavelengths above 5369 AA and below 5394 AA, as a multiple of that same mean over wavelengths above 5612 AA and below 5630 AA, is 0.98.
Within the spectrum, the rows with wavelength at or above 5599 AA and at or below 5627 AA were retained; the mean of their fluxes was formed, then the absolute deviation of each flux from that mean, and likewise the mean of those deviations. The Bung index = 1.0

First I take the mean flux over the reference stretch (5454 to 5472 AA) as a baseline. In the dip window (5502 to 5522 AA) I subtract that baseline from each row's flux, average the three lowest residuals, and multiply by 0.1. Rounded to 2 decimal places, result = 0.01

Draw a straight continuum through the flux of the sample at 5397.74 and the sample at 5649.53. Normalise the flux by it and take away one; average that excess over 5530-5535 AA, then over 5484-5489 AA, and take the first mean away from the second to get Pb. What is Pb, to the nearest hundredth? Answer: -0.15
